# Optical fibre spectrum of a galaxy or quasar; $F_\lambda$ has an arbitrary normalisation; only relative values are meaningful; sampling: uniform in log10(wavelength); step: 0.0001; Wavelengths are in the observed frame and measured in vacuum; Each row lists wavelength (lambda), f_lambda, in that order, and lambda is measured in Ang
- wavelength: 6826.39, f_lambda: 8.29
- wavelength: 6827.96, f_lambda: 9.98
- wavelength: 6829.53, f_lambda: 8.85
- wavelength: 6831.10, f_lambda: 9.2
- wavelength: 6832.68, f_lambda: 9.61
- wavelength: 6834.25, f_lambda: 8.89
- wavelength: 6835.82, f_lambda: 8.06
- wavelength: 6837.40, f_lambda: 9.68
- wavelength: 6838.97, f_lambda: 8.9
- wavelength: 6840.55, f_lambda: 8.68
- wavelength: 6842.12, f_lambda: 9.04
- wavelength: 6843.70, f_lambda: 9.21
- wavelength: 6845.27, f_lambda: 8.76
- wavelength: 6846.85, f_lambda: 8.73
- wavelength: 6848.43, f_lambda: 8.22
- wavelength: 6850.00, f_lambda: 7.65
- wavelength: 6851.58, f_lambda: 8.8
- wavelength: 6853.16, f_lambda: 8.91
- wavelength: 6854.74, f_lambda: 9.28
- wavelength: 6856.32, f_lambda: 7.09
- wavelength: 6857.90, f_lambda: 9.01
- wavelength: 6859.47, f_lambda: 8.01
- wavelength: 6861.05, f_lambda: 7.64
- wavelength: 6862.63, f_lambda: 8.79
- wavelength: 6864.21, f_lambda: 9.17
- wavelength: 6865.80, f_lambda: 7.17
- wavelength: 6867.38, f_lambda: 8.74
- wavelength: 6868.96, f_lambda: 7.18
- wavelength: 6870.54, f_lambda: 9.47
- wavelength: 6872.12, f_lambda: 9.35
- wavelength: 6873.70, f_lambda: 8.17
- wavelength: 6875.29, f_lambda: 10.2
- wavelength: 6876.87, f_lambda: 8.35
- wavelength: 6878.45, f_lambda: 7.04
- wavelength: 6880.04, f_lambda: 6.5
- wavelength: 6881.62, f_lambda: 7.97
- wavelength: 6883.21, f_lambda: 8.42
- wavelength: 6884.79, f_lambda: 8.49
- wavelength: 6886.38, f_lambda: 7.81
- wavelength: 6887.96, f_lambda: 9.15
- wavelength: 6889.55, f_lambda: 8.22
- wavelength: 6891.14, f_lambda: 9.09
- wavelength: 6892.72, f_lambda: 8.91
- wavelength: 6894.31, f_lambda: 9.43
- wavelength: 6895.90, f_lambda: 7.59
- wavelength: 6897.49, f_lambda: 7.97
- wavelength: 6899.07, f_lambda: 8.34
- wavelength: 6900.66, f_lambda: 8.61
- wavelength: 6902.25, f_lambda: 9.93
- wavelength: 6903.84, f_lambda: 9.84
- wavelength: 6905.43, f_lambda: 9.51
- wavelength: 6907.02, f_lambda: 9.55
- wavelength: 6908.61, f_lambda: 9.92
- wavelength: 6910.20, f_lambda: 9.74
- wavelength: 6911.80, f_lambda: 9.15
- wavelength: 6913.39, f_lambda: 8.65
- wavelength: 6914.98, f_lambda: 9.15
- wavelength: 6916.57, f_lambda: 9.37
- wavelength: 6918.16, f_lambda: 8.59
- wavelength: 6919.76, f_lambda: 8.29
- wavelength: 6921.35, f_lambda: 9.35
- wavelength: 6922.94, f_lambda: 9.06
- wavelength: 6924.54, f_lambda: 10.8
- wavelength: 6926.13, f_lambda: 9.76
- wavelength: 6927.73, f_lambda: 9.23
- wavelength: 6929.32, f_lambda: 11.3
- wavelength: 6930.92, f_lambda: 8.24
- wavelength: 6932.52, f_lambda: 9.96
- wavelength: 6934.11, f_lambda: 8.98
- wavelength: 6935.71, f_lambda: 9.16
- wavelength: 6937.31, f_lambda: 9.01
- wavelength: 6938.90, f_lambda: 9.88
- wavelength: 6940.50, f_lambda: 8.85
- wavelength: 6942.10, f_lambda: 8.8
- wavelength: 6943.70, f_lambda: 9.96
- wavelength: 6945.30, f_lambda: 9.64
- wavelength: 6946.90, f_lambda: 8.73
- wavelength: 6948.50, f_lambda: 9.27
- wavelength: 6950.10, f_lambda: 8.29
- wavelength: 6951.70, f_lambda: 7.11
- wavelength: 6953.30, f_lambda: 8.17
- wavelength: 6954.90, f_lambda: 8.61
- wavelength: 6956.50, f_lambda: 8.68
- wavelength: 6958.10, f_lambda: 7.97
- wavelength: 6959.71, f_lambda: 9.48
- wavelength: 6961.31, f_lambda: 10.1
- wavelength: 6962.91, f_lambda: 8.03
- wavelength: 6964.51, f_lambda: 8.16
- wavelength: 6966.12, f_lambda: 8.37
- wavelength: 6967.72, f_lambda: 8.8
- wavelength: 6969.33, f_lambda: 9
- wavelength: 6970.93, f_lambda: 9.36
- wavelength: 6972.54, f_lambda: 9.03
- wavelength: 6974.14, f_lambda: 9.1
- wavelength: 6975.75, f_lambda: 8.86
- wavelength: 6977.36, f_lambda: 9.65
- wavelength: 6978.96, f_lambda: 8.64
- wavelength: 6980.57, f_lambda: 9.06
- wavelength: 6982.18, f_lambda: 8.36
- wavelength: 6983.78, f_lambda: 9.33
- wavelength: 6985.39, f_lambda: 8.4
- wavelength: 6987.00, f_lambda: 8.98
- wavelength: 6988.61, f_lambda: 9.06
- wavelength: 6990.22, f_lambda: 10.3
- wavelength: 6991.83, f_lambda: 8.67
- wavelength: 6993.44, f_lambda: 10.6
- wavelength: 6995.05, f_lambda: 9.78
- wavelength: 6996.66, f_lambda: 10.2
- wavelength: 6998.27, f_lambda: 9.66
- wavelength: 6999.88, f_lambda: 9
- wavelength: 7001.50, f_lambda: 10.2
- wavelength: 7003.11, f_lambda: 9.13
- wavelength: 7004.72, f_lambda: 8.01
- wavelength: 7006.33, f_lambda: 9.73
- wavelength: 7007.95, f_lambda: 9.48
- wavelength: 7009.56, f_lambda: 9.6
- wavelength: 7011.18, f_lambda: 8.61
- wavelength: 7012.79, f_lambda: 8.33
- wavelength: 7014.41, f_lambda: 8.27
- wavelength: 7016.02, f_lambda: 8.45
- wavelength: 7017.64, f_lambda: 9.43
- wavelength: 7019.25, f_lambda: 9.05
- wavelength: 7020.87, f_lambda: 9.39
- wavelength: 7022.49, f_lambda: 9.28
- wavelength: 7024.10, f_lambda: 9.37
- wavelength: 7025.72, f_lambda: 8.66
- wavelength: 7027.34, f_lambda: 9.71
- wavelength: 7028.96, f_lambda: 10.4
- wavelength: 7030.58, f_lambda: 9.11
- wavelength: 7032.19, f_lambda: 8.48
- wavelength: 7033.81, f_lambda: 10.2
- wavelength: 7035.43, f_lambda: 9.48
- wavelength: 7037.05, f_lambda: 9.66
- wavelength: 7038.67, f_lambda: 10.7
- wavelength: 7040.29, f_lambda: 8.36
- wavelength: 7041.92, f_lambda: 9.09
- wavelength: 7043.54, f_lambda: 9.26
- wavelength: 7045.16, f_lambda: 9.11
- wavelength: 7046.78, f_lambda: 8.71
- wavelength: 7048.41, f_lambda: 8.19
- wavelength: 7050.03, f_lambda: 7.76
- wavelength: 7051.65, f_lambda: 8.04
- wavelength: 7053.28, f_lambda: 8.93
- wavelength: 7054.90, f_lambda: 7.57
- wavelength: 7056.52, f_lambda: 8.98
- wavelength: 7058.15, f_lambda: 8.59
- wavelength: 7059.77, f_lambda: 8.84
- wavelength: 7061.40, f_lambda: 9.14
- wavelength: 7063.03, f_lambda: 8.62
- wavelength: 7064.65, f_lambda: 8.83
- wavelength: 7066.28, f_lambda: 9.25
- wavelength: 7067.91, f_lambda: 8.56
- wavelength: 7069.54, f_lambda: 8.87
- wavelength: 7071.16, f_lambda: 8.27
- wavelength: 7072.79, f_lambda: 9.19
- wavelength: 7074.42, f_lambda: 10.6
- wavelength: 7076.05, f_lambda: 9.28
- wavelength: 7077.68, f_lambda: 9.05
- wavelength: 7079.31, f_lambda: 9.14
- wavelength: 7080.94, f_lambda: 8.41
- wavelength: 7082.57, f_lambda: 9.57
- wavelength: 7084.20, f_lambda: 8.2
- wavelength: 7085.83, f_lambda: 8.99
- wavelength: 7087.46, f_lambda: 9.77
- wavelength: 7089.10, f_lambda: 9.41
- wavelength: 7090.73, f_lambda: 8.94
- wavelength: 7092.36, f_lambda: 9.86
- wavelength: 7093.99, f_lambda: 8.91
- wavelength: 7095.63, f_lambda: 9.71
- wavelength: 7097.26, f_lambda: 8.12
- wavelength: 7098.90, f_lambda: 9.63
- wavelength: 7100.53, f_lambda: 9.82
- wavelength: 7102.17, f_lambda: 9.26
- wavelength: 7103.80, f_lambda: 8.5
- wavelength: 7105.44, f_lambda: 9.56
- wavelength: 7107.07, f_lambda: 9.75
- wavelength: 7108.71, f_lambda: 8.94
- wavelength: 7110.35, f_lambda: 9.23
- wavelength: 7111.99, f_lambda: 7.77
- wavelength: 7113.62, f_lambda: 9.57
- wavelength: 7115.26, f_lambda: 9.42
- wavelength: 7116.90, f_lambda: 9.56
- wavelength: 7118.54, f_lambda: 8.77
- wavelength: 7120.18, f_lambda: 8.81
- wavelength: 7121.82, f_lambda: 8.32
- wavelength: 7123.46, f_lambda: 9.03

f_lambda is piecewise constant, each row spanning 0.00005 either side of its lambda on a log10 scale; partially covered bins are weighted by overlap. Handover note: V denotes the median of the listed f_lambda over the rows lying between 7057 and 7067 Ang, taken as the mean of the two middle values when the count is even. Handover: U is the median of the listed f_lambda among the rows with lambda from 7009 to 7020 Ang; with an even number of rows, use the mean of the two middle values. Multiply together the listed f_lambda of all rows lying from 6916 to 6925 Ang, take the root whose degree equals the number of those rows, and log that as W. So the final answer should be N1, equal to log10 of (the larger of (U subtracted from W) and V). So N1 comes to 0.946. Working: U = 8.6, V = 8.8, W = 9.21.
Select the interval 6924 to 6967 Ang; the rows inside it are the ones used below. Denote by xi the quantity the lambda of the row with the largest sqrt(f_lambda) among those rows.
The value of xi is 6929.32 Ang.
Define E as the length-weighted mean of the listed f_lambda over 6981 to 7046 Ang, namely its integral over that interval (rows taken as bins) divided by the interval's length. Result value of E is 9.27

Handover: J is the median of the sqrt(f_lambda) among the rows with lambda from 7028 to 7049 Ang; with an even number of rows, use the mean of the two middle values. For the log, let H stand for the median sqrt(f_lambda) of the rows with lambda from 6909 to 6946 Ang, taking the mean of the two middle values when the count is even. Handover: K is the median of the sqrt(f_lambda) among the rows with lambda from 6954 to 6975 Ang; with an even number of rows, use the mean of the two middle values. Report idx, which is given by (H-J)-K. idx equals -2.96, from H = 3.027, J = 3.02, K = 2.966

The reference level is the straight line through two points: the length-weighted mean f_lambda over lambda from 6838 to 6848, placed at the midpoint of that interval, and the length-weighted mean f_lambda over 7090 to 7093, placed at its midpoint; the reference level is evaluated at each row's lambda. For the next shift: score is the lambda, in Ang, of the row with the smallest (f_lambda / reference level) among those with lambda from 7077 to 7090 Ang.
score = 7084.20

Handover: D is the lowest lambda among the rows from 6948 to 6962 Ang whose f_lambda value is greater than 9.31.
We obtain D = 6959.71 Ang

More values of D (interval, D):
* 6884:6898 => 6894.31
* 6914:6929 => 6916.57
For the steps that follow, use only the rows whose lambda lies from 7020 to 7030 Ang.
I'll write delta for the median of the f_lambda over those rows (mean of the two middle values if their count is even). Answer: 9.38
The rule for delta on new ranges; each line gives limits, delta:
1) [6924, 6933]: 9.86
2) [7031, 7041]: 9.57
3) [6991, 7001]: 9.72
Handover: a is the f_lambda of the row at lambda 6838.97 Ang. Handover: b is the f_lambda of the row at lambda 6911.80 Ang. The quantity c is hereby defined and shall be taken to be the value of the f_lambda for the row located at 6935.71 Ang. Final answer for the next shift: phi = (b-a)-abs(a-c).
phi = 0.0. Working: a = 8.9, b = 9.15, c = 9.16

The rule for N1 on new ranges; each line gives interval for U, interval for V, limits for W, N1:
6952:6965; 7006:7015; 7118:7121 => 0.956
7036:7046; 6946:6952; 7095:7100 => 0.930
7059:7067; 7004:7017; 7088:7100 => 0.931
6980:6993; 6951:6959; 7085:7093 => 0.912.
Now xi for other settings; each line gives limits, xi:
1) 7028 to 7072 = 7038.67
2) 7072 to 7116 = 7074.42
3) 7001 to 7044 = 7038.67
